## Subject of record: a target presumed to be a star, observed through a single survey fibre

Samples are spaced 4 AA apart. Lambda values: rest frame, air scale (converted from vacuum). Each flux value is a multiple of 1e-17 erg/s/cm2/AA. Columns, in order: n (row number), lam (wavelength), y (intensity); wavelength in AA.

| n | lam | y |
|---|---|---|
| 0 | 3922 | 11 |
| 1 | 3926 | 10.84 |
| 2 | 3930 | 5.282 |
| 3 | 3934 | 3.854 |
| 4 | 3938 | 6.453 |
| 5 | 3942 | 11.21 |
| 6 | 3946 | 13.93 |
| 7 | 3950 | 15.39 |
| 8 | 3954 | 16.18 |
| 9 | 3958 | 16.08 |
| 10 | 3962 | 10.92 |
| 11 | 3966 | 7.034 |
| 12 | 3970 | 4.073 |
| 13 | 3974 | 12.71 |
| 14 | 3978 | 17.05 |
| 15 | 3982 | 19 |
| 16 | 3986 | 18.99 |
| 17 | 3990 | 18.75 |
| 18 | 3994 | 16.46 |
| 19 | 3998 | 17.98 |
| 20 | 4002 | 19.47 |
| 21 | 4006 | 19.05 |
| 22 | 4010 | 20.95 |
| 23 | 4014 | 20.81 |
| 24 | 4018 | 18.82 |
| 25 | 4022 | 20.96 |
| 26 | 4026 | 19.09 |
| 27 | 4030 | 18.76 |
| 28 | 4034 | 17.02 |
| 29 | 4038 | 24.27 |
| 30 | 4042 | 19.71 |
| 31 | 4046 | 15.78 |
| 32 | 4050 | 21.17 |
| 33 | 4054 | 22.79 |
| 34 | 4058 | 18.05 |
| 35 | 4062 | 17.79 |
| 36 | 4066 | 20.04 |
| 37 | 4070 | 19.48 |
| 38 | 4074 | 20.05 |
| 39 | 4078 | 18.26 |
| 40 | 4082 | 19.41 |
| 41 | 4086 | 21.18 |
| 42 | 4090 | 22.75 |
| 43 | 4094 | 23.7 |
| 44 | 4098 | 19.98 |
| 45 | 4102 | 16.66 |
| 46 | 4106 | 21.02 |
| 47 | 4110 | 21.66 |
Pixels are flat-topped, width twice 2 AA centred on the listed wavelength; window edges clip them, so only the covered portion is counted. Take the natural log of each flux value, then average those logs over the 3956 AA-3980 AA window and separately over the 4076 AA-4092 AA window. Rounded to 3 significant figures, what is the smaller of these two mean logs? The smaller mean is 2.32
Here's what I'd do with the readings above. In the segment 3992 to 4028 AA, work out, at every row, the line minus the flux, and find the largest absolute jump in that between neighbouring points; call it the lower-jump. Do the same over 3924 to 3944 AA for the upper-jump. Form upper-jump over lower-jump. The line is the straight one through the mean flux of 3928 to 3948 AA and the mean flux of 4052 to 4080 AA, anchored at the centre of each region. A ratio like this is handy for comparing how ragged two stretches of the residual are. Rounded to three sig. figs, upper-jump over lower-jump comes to 2.52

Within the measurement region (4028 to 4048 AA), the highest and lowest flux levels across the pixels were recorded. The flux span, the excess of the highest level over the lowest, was 8.5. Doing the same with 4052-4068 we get 5.0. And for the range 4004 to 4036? 3.9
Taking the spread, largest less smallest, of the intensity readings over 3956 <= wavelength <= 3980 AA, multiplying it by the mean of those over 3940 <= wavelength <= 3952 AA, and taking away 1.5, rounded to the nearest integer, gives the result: 174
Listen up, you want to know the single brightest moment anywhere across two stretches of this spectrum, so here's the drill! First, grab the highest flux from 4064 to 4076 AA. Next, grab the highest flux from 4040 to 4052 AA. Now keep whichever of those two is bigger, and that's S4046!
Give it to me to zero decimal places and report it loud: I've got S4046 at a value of 21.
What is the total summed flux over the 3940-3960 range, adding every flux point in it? 73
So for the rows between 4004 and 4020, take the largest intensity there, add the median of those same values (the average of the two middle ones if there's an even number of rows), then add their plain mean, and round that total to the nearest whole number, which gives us 61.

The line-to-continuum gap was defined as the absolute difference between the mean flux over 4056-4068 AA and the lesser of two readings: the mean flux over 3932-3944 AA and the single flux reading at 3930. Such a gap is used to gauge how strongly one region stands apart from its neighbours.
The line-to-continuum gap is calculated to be 13.3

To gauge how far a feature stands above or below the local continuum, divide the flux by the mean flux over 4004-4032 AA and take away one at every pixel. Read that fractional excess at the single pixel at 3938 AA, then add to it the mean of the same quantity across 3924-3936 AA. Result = -1.3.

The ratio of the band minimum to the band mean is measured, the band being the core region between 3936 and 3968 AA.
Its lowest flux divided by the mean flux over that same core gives 0.531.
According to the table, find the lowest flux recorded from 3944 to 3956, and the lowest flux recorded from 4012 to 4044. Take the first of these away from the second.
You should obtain 3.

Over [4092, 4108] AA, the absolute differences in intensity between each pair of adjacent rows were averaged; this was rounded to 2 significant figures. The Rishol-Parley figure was 3.8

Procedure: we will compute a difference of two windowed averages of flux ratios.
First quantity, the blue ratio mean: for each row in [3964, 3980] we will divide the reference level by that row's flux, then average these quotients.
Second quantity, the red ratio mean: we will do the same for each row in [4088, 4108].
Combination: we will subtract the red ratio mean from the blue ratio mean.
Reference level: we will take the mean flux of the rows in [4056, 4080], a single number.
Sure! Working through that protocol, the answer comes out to 1.6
